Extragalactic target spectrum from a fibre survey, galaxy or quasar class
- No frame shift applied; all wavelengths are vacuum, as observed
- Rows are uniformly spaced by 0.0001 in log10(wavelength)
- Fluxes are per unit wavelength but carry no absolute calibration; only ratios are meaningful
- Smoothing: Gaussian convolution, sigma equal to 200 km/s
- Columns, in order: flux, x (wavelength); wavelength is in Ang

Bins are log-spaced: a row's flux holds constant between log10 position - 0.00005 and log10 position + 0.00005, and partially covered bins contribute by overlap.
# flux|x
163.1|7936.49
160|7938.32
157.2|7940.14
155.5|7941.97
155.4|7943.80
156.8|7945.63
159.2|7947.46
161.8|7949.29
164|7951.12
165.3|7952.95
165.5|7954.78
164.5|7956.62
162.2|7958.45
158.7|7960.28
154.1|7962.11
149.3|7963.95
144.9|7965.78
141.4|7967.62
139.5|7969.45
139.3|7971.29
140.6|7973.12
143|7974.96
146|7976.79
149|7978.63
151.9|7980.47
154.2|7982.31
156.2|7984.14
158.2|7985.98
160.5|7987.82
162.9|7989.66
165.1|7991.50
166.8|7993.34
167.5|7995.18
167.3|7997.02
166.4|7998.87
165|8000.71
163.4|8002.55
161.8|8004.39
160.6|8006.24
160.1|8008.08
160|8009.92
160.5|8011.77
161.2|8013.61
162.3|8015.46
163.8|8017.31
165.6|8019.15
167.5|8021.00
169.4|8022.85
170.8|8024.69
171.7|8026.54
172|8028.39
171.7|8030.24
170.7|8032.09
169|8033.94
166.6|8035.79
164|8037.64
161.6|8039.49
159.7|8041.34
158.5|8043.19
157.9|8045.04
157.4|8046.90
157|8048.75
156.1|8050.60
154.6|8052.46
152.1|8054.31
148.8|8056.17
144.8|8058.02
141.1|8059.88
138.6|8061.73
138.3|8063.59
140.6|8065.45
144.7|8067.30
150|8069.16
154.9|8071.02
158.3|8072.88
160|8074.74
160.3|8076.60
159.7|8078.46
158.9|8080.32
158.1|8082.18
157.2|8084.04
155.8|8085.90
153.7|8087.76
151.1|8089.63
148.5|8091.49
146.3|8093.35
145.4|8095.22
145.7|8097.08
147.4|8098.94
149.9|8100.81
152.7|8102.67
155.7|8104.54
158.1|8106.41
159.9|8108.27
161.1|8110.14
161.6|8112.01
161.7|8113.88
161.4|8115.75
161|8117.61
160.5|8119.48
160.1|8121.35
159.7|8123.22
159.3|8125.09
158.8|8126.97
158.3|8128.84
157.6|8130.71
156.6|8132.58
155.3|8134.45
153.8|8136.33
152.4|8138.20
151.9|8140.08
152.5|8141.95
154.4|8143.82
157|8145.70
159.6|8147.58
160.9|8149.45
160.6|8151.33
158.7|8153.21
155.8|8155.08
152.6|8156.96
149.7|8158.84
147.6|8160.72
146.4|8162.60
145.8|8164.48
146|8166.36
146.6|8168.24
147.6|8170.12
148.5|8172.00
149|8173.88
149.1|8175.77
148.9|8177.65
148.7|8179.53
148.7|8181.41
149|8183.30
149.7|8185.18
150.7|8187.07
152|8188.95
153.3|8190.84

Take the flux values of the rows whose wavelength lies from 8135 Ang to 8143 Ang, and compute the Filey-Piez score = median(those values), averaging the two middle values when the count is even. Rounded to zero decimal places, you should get 152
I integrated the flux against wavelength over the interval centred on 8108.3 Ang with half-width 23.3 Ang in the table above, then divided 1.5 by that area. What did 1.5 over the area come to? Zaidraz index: 0.0002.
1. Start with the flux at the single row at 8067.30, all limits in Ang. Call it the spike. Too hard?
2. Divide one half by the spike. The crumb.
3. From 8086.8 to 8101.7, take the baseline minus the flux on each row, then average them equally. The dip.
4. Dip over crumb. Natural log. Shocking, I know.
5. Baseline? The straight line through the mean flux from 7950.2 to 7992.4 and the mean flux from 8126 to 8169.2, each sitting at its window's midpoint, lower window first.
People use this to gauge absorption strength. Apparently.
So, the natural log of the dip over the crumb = 7.34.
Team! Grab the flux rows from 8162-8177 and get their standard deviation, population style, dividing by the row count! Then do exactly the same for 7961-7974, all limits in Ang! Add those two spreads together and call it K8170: 6.50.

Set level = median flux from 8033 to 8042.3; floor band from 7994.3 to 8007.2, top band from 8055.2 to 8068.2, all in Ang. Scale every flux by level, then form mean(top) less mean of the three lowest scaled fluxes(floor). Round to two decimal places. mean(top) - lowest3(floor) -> -0.12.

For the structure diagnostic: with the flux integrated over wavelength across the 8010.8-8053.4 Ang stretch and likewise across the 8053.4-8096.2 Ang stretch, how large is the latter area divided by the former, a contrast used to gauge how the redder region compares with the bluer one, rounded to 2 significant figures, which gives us 0.92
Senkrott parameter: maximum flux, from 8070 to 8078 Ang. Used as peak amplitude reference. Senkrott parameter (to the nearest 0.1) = 160.3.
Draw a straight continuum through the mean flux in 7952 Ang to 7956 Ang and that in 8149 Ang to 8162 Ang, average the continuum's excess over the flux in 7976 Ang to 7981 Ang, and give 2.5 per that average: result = 0.2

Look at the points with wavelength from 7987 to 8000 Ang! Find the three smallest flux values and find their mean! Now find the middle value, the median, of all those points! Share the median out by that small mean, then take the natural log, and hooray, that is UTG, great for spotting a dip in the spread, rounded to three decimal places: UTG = 0.022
